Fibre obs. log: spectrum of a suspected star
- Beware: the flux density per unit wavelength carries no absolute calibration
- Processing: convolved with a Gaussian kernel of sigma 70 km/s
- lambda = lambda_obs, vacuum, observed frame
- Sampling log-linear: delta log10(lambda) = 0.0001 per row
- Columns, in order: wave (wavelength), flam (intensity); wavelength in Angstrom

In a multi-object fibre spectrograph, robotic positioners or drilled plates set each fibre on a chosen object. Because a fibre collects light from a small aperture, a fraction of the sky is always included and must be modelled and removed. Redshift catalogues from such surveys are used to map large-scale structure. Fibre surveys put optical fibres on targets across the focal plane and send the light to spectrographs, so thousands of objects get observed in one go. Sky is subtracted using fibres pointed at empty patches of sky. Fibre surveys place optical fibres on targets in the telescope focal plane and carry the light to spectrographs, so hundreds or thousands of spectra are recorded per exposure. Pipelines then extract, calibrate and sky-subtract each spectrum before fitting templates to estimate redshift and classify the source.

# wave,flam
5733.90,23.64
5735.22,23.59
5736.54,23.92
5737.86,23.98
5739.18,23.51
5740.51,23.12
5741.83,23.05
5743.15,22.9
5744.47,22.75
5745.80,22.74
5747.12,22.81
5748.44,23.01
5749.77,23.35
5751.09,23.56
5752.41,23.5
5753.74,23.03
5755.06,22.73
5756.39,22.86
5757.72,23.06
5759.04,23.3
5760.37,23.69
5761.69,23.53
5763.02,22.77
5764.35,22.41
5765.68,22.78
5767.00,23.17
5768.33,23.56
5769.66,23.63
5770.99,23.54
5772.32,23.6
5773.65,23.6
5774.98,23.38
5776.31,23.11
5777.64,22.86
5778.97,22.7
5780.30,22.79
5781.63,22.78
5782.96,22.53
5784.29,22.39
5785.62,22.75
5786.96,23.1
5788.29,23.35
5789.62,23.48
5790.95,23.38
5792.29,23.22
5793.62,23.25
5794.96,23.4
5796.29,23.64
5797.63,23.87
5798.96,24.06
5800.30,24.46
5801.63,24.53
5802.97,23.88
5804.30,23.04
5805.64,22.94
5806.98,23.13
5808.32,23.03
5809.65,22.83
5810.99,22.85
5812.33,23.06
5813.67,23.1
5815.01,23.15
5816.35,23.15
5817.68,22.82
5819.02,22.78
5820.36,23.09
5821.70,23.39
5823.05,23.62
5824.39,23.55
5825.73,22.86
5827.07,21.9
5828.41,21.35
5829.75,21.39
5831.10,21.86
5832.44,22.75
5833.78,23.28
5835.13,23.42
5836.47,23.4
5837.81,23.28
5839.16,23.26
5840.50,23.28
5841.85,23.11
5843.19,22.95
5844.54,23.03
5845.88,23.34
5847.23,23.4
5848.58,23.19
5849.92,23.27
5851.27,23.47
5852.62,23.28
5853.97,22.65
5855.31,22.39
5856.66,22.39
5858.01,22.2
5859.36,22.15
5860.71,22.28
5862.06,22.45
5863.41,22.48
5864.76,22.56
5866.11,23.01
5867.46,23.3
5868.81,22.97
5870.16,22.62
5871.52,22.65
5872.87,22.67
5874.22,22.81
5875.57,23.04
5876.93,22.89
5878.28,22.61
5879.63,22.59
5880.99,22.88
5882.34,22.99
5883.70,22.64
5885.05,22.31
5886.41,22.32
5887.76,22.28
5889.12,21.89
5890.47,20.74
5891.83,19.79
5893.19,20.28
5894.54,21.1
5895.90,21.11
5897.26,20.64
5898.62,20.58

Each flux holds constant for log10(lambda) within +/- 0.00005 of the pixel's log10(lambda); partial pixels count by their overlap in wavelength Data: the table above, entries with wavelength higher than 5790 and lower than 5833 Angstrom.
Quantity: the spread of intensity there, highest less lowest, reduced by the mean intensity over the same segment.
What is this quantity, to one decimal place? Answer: -19.9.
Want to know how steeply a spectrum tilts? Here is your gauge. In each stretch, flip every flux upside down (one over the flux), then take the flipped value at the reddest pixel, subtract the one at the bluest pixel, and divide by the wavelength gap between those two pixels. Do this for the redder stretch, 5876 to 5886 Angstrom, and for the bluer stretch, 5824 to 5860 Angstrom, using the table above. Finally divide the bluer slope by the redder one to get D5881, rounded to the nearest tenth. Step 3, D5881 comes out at 0.5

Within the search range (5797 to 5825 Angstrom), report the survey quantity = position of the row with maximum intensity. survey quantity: 5801.63 Angstrom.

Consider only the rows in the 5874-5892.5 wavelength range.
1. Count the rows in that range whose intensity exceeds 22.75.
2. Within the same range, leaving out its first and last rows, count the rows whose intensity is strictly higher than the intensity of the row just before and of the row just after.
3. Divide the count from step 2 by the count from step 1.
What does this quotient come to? 0.60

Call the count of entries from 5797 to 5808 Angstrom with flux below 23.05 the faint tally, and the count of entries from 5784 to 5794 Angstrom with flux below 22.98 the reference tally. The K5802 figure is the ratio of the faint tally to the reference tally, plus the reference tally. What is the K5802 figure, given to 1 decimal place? 3.0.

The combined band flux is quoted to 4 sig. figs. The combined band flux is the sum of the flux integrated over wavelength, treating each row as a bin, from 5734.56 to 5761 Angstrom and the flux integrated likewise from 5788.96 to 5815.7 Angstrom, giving 1240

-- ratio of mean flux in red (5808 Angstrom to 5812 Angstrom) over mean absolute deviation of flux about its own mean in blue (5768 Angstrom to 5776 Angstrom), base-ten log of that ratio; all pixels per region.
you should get 2.57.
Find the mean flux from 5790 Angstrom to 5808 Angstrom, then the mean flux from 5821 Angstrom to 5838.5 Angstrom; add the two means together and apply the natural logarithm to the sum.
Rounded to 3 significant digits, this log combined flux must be 3.84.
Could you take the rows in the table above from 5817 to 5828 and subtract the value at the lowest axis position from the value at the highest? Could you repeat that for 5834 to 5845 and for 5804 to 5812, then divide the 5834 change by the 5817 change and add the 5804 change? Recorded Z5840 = 0.2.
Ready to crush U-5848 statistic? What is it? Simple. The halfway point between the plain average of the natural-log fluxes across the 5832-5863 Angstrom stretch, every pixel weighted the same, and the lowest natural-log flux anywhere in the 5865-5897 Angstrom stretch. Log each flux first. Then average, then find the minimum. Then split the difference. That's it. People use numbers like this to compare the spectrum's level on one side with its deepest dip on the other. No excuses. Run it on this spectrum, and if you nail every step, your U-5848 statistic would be 3.06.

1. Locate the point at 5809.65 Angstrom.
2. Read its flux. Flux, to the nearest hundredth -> 22.83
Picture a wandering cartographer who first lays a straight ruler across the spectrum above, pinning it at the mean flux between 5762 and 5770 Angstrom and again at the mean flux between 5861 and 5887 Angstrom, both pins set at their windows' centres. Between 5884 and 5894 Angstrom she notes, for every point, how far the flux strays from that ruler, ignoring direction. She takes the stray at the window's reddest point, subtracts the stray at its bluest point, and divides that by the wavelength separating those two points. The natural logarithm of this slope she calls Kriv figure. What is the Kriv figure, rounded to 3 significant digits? -1.40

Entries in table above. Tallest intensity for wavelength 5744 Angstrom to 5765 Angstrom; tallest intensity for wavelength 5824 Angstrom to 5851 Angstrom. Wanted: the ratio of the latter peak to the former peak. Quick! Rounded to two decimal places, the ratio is 0.99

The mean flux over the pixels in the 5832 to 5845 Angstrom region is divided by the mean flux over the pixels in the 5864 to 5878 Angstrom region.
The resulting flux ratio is 1.01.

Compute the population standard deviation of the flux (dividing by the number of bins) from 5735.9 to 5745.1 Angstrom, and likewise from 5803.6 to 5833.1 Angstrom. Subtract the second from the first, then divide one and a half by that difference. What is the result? -10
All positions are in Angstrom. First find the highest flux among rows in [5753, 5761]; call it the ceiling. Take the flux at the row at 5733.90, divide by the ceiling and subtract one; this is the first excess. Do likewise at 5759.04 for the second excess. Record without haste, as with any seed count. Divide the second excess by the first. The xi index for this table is 7.8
